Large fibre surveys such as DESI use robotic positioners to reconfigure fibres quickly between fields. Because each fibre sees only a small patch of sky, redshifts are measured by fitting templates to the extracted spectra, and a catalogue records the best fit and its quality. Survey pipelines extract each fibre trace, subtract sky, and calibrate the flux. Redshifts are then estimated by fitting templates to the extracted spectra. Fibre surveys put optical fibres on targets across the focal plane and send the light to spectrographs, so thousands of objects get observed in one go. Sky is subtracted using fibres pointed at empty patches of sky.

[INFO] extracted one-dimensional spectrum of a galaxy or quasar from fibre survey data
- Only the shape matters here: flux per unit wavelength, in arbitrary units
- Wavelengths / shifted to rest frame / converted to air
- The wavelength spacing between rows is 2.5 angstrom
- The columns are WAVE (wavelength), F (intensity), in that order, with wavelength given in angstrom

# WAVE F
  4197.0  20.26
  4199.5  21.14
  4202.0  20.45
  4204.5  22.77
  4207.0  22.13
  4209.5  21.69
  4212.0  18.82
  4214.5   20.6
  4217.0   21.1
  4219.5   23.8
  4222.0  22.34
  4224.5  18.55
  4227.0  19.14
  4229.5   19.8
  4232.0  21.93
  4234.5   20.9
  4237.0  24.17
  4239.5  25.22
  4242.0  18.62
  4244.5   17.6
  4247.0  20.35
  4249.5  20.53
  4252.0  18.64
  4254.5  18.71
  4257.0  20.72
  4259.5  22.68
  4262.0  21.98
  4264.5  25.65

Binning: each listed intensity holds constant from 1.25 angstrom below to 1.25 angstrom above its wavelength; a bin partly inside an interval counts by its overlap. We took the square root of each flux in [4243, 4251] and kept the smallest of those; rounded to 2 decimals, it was 4.20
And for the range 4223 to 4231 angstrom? 4.31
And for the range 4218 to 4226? 4.31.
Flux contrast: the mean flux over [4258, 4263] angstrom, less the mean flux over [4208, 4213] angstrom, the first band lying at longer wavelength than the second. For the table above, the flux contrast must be 2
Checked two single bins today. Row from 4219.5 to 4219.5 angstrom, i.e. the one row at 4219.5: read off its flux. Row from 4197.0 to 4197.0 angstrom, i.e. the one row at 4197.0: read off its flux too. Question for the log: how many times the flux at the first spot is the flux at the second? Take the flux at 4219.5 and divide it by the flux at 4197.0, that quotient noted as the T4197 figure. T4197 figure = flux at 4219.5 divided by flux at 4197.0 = 1.17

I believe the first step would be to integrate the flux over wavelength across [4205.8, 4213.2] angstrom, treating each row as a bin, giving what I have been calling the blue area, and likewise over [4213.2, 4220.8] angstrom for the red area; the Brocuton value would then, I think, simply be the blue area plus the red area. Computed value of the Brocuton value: 320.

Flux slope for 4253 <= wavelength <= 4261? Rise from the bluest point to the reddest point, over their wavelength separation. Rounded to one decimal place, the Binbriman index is 0.8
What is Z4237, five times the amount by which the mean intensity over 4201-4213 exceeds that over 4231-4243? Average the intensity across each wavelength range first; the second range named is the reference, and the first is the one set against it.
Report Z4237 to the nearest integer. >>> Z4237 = -5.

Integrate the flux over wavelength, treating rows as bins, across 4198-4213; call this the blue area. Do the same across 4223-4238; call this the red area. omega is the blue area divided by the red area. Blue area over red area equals 1.02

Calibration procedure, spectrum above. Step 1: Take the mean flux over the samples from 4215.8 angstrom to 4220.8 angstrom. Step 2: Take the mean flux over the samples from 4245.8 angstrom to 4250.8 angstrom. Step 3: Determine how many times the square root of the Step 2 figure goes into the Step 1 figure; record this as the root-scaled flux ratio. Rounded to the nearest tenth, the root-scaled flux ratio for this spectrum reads 5.0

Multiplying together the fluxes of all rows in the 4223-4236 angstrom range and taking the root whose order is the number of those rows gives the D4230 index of 20.0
